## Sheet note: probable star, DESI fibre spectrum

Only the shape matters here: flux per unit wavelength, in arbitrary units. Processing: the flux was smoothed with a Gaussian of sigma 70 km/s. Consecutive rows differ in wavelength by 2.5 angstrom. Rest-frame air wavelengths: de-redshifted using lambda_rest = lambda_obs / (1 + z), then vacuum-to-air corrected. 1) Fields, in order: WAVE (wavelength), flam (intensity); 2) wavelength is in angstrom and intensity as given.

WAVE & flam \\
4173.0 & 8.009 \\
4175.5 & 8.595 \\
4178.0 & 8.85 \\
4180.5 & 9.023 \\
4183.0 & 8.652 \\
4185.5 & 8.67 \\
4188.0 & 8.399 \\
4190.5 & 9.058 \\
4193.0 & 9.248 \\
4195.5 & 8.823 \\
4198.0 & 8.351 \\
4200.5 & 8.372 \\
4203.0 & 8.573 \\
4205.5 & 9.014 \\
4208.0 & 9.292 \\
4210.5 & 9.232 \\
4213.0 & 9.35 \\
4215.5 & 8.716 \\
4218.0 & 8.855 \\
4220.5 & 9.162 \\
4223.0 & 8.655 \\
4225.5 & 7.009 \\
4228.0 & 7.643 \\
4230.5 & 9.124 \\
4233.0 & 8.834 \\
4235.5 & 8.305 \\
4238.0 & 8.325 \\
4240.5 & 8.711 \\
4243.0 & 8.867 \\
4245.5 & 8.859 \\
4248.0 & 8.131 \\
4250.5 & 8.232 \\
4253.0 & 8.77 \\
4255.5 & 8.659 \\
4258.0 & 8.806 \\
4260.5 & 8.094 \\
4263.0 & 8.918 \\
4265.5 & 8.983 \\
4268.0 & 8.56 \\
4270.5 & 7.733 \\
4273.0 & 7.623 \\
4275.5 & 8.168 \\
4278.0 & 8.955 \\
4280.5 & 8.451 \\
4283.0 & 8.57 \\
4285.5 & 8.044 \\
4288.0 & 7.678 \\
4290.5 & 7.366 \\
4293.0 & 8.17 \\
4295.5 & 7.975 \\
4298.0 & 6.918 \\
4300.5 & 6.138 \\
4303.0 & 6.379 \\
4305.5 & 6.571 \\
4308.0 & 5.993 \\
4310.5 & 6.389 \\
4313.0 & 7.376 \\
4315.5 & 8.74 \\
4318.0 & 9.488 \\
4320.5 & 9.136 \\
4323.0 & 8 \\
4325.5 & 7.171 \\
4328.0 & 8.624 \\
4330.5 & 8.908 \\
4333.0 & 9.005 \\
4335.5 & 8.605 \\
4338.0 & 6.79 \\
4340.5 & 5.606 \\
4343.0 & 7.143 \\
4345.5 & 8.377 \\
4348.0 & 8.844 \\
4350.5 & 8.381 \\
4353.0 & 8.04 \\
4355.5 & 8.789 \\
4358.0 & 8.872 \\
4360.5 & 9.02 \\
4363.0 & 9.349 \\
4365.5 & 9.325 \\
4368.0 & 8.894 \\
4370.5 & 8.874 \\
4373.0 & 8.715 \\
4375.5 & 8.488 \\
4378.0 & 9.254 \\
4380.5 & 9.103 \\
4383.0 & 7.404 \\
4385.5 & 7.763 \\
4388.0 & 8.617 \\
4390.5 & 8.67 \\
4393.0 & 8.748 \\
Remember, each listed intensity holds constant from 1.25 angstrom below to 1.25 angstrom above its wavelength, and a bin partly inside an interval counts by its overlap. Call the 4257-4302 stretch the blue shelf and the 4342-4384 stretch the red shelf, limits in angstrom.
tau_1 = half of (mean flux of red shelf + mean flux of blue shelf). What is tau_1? 8.35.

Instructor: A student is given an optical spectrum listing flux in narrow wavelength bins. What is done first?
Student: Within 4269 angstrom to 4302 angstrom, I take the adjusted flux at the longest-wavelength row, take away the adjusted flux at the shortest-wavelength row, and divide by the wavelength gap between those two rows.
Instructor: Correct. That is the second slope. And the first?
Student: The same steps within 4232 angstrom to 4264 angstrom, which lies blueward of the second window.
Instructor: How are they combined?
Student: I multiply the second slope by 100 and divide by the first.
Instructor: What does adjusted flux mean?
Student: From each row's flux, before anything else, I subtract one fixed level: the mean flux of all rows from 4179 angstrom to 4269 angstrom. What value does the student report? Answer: -1899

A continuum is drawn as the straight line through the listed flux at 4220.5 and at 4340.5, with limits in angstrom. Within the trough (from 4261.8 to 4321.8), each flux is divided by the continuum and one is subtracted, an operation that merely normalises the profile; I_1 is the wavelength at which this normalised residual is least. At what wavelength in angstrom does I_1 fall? 4300.5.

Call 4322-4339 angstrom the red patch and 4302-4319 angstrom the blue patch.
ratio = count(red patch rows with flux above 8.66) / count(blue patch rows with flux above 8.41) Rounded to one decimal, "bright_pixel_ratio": 1.0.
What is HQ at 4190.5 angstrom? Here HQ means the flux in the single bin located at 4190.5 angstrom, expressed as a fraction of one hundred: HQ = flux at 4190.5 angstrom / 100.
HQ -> 0.0906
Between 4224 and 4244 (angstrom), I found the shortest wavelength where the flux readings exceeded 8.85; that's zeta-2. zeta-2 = 4230.5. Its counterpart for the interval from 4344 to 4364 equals 4358.0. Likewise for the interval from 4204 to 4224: 4205.5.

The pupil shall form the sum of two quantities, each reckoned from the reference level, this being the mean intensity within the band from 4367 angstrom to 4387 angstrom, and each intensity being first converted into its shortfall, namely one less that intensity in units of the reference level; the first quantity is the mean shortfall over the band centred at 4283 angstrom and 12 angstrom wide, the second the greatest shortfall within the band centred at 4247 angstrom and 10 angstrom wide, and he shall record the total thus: 0.08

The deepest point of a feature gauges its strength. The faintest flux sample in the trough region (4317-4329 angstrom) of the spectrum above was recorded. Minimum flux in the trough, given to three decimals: 7.171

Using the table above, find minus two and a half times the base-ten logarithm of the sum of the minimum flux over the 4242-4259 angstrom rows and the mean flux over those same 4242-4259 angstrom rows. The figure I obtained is -3.06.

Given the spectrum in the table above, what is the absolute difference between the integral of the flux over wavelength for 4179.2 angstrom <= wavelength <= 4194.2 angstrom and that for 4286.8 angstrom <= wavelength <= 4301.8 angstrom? 22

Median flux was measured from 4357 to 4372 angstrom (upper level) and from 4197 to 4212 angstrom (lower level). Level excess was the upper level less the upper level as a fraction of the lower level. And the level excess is 7.9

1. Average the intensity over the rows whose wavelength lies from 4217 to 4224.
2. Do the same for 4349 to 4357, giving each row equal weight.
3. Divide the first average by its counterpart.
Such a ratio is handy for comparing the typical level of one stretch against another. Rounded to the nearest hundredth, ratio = 1.06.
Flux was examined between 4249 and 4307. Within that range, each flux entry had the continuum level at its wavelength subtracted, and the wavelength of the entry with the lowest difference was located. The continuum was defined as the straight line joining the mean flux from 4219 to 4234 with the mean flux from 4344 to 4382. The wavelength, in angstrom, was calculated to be 4300.5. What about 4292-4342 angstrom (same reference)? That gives 4340.5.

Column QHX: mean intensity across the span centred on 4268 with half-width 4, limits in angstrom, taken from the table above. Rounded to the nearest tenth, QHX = 8.4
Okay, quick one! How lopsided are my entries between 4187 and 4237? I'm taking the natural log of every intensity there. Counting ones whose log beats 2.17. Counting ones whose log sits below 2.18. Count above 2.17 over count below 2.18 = 1.00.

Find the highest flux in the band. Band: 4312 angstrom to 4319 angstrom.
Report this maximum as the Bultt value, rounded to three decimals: 9.488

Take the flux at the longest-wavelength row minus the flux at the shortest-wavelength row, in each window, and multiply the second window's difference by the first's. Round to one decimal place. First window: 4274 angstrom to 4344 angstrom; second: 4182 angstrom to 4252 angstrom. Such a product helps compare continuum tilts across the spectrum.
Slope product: 0.4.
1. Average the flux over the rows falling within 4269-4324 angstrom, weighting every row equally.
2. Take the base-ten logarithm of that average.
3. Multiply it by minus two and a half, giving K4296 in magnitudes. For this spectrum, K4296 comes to -2.22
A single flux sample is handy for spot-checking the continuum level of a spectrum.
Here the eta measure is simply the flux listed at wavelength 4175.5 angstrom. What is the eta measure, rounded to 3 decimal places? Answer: 8.595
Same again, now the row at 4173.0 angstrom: 8.009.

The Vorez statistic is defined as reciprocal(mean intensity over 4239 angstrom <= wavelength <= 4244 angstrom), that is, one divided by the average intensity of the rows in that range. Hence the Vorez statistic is 0.114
